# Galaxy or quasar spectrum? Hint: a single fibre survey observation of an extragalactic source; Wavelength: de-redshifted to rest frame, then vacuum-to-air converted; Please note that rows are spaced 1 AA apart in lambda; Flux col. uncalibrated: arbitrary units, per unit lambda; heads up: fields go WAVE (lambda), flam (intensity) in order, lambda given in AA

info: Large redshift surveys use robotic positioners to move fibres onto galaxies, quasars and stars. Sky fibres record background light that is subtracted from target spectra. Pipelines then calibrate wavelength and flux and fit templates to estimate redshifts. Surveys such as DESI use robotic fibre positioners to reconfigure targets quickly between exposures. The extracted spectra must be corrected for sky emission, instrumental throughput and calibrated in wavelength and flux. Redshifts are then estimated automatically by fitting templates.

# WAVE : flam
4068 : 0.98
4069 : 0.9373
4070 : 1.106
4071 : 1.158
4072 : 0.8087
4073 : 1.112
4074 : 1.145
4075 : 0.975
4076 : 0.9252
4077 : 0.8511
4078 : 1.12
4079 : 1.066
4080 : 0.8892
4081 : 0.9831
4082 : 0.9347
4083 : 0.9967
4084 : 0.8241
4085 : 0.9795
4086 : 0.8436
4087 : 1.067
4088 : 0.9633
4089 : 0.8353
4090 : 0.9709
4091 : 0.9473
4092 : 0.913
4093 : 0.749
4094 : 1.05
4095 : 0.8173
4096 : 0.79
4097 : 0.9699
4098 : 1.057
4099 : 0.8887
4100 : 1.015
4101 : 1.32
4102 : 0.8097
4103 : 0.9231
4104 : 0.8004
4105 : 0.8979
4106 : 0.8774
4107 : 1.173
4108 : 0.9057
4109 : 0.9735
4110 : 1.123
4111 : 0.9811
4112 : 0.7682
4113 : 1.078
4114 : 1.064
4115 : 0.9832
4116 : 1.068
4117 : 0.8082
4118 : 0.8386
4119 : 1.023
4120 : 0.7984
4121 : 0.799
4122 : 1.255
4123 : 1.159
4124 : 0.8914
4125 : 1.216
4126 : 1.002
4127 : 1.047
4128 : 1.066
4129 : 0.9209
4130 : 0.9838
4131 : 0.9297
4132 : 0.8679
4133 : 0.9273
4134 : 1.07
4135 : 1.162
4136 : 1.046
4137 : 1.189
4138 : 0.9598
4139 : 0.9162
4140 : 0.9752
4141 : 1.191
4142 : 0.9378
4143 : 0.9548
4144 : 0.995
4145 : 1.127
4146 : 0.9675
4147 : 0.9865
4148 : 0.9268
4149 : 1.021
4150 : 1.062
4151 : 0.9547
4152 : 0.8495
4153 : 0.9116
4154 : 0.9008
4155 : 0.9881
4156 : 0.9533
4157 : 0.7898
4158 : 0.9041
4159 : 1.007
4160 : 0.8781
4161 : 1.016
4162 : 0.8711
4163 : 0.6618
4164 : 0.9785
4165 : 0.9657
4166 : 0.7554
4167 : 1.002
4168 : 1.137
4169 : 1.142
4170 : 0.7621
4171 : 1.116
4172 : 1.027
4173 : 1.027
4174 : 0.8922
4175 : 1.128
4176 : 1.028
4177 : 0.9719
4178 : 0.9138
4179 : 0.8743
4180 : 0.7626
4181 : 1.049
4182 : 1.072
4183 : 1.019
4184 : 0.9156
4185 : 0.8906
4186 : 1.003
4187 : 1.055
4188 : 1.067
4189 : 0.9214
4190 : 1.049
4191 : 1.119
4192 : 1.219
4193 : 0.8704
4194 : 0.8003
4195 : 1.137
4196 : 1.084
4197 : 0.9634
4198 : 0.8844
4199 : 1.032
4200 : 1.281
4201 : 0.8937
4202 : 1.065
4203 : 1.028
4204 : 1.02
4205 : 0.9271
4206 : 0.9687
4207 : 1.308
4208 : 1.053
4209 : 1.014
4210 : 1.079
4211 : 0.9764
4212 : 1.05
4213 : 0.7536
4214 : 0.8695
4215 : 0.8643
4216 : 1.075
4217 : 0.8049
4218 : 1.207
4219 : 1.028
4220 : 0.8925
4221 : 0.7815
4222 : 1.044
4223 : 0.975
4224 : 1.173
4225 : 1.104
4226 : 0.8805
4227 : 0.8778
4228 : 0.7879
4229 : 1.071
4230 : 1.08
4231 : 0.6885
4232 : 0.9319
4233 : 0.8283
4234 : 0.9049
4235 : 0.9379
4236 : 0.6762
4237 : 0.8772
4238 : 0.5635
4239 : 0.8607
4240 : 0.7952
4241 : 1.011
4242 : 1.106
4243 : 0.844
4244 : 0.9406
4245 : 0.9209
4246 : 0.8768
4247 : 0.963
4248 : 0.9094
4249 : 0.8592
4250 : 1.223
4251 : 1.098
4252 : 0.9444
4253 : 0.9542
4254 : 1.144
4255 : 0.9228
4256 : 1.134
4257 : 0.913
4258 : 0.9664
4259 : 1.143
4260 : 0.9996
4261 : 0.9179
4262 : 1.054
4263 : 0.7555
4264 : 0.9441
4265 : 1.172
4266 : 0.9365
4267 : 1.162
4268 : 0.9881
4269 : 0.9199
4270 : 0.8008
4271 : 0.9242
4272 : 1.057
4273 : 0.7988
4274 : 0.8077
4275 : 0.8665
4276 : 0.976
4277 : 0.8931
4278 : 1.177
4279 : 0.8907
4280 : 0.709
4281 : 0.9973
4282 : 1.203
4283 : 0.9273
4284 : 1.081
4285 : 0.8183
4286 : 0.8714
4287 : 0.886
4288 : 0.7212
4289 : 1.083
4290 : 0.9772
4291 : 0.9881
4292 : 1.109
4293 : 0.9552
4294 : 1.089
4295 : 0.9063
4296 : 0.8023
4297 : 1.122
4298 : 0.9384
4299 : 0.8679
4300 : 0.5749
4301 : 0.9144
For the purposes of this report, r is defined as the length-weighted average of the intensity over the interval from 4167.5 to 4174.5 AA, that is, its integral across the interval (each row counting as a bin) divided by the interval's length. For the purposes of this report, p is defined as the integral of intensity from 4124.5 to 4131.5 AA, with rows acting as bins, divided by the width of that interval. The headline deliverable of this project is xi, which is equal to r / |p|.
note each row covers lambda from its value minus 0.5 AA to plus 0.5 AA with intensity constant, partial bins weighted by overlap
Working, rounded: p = 1.02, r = 1.01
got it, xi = 0.99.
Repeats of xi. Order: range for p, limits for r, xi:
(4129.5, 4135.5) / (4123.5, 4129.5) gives 1.03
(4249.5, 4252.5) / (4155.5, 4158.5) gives 0.81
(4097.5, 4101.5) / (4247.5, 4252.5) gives 0.94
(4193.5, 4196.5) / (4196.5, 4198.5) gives 0.92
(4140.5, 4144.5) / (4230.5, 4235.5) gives 0.84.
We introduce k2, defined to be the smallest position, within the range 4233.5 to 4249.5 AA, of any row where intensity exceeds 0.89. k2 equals 4234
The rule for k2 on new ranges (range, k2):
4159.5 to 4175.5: 4161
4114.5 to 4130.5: 4115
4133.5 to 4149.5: 4134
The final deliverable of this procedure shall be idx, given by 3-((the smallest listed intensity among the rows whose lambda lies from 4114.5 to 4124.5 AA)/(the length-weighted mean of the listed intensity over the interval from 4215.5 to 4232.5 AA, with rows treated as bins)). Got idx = 2.17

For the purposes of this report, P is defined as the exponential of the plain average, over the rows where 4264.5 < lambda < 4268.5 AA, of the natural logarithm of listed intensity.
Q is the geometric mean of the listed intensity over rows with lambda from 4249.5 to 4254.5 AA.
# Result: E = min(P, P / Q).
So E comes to 0.99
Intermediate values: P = 1.06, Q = 1.07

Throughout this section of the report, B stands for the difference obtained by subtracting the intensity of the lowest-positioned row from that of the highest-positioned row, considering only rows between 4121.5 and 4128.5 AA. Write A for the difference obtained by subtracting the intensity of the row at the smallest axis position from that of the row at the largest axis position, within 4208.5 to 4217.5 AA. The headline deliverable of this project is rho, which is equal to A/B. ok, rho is 1.1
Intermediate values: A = -0.21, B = -0.19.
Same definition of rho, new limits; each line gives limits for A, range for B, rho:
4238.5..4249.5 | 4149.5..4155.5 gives 0.0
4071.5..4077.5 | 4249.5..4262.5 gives -0.3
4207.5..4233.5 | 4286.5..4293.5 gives -3.2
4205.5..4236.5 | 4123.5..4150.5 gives -1.7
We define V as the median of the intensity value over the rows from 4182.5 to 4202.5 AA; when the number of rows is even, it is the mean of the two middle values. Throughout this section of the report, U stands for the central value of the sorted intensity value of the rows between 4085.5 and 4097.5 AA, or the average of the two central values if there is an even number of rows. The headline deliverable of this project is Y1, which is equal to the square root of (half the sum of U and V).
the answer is 0.99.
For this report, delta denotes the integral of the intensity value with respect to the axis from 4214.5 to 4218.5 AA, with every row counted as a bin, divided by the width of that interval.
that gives 0.99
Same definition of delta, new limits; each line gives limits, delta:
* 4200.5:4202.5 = 0.98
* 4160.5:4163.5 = 0.85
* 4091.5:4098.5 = 0.91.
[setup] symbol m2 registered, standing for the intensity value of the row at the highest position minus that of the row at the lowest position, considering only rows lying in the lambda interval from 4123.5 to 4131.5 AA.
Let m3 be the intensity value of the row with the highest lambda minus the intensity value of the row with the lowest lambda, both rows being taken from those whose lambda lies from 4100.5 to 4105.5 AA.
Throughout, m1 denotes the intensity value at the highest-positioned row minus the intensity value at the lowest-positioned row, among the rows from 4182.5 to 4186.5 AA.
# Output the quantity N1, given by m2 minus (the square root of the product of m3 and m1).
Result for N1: -0.04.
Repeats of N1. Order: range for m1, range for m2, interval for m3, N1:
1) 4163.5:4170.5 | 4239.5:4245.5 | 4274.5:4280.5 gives -0.06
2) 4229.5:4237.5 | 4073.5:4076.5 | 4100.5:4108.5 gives -0.51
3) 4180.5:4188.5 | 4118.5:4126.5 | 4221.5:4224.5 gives -0.07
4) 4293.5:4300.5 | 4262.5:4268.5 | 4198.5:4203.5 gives 0.19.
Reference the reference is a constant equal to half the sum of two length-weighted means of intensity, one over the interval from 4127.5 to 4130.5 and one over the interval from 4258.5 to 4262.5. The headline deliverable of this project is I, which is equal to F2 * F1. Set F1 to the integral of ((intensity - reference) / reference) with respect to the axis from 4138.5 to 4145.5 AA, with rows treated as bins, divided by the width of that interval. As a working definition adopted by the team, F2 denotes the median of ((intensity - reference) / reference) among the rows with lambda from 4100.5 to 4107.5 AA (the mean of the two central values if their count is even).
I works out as -0.0005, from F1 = 0.004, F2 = -0.11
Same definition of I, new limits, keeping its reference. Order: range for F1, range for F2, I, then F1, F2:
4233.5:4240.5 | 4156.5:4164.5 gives 0.0241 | -0.205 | -0.12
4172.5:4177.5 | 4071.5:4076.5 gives 0.0000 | 0.000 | -0.03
